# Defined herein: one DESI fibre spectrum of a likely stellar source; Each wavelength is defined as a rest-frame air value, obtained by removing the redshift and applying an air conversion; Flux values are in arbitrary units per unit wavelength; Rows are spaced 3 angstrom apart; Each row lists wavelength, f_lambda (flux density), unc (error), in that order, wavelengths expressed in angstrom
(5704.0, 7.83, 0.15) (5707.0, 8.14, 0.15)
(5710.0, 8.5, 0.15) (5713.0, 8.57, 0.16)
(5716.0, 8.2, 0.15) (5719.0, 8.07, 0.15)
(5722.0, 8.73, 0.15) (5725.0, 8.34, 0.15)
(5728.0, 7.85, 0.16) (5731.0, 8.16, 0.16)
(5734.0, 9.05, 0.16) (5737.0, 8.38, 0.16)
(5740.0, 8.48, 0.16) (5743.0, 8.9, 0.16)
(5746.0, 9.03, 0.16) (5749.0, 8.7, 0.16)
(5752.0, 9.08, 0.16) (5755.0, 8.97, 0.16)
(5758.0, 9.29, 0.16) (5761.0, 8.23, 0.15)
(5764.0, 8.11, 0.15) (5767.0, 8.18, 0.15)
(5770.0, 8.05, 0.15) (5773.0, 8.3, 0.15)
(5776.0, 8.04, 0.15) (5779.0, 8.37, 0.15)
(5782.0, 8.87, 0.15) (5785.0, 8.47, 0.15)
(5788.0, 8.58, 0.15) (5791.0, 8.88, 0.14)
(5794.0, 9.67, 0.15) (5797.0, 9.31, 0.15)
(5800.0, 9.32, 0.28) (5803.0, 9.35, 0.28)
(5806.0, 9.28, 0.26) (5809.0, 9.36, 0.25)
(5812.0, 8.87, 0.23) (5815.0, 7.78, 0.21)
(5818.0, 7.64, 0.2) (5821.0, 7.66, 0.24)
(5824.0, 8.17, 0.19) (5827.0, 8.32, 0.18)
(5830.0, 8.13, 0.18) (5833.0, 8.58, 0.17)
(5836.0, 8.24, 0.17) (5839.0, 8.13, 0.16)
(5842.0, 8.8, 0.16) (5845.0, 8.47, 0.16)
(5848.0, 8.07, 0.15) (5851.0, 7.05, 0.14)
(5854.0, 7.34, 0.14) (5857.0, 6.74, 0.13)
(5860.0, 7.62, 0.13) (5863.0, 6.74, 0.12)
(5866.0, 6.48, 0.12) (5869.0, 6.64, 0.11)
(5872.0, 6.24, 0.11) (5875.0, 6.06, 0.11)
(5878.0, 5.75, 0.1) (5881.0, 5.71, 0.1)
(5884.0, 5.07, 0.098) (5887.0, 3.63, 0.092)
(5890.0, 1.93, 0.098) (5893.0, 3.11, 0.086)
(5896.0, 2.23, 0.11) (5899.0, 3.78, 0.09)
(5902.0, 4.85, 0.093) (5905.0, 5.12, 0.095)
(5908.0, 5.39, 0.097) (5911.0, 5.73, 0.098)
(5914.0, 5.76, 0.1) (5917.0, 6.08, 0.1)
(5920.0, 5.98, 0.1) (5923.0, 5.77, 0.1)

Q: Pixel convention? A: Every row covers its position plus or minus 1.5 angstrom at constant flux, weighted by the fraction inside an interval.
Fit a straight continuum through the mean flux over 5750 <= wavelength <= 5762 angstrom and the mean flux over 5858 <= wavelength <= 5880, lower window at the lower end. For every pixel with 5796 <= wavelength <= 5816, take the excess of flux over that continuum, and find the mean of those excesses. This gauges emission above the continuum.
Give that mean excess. 1.2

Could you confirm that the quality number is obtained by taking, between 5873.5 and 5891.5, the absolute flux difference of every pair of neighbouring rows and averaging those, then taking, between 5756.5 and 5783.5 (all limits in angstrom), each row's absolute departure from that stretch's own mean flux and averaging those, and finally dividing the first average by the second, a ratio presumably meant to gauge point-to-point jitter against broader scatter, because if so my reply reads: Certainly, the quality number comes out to 2.7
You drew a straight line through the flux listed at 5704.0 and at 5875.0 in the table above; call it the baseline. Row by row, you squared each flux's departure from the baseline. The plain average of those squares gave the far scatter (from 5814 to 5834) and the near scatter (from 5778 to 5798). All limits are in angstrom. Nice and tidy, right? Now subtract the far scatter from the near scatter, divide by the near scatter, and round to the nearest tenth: 0.4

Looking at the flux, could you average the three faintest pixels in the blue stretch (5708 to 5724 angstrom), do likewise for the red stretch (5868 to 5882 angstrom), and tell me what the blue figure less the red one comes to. 2.4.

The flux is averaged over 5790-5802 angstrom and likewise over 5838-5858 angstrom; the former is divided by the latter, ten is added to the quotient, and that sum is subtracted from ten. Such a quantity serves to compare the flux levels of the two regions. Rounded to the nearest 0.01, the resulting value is -1.19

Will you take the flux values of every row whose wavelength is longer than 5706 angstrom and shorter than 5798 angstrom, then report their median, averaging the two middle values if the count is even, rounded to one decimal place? 8.5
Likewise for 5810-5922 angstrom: 6.6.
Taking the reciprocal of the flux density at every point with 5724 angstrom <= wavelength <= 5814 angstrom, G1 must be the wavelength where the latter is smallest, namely 5794.0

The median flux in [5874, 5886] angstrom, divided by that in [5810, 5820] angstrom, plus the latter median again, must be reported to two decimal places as 8.52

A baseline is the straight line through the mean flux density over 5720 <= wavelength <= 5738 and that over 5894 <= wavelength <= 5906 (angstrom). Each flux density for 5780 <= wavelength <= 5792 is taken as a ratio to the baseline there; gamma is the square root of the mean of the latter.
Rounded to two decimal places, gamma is 1.12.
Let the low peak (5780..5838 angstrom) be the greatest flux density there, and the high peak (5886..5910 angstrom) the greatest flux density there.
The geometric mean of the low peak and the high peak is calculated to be 7.22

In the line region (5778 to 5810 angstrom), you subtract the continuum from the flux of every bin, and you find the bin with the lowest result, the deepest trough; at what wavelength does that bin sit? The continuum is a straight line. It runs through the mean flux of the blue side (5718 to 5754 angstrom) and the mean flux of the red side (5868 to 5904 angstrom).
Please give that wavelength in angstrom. 5779.0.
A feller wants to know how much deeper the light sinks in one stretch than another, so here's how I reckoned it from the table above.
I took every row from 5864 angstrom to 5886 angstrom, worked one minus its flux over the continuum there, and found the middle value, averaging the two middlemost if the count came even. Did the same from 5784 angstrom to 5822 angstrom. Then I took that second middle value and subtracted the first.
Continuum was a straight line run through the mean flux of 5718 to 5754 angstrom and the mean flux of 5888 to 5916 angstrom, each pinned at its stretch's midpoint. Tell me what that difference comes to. -0.11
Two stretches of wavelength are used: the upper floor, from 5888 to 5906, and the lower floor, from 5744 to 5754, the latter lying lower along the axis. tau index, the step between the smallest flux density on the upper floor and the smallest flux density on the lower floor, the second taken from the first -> -6.8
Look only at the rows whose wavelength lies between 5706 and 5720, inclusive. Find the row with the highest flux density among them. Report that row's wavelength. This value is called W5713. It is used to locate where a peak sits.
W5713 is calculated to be 5713.0 angstrom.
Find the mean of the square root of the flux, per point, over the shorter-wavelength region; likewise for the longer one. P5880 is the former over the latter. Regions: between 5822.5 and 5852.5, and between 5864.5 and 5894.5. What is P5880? 1.29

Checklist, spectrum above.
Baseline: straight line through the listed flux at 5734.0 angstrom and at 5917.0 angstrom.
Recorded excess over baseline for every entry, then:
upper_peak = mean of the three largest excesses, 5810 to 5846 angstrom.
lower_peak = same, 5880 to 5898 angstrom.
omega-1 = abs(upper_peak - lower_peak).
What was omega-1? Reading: 3.1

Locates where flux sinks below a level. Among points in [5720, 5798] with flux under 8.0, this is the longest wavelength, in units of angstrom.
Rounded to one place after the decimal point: 5728.0 angstrom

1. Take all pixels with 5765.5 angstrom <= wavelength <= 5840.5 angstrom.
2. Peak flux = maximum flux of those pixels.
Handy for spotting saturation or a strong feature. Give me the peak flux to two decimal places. 9.67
